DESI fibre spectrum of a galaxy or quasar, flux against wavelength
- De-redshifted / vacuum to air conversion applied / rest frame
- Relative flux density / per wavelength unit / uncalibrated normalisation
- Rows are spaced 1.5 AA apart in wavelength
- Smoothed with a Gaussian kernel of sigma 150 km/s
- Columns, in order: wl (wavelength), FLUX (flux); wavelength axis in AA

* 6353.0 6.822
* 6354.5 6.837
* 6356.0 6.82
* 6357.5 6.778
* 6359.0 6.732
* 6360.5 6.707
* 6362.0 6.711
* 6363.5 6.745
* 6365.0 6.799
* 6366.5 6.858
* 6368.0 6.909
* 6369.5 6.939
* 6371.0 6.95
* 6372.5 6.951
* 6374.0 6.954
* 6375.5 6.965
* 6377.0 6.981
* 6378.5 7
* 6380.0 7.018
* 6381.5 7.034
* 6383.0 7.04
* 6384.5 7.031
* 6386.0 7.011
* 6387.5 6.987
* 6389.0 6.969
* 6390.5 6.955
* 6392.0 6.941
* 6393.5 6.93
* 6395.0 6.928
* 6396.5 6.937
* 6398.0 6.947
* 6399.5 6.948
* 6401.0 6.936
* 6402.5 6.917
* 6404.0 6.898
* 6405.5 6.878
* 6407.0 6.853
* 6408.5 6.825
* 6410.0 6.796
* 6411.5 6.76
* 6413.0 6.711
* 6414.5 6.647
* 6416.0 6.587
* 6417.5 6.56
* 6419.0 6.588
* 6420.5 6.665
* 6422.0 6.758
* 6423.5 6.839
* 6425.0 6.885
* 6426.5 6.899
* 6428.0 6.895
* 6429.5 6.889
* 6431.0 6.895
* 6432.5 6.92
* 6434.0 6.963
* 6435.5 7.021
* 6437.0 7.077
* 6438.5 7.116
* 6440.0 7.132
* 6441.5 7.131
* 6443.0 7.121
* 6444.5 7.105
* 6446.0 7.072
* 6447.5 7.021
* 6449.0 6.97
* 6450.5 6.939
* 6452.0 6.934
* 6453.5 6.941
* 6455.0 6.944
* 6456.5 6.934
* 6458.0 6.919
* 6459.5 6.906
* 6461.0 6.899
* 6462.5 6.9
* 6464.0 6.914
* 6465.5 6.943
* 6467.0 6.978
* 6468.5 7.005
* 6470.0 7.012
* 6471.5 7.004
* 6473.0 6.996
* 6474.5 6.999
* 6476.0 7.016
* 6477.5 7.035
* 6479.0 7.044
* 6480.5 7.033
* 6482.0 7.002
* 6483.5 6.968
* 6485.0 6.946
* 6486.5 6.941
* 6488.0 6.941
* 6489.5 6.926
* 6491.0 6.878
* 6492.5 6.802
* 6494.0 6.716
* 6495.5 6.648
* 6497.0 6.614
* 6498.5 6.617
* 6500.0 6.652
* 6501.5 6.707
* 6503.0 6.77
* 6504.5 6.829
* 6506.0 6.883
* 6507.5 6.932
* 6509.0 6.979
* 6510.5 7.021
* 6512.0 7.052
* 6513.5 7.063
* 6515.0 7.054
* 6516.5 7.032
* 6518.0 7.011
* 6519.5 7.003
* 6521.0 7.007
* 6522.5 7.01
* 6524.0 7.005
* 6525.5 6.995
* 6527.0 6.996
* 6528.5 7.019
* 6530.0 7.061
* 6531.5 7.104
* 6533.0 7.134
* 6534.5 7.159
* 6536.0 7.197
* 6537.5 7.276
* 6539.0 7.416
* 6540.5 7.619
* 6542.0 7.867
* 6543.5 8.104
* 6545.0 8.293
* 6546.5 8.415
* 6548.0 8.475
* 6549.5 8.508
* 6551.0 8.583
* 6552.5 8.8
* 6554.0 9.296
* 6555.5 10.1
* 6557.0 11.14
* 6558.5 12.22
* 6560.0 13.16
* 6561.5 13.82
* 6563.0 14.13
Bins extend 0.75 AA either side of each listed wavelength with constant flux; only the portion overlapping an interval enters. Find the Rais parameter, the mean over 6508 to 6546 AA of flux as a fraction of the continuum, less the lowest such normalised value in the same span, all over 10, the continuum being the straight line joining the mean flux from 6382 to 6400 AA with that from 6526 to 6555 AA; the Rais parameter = 0.0029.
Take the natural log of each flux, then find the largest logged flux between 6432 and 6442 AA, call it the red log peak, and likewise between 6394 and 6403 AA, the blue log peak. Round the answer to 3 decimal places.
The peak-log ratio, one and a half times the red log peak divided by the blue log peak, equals 1.520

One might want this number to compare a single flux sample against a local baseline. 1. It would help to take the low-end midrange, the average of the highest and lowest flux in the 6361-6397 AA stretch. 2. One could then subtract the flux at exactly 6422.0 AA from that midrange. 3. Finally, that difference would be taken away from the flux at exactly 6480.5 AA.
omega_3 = 6.9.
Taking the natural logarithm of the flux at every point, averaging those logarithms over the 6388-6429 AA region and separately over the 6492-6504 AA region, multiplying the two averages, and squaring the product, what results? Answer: 13.3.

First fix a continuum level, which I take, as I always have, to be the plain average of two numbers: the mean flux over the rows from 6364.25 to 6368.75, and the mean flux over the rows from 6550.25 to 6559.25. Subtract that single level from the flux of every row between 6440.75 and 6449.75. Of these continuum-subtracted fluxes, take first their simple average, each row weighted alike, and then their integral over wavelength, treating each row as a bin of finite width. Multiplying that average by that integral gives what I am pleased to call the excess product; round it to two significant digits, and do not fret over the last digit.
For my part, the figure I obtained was 17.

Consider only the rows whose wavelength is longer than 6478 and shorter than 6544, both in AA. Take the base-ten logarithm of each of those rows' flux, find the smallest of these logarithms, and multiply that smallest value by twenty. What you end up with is 16.4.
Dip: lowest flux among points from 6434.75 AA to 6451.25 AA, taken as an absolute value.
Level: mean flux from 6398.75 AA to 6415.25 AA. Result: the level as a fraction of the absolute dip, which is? 0.98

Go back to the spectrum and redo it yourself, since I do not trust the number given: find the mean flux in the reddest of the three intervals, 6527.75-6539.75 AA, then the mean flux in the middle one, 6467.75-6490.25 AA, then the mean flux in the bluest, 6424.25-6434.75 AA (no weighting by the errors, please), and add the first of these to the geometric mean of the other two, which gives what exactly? 14.1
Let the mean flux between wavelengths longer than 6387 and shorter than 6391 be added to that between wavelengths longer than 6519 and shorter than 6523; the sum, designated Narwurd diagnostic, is 14.0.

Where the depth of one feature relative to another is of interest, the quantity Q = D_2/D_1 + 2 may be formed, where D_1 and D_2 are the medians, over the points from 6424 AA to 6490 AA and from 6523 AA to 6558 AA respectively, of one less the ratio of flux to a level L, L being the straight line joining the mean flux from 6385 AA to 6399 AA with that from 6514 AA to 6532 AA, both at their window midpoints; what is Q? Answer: -20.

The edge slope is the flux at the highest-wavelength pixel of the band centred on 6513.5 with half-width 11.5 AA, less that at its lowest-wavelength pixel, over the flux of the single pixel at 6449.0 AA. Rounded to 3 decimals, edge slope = 0.034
